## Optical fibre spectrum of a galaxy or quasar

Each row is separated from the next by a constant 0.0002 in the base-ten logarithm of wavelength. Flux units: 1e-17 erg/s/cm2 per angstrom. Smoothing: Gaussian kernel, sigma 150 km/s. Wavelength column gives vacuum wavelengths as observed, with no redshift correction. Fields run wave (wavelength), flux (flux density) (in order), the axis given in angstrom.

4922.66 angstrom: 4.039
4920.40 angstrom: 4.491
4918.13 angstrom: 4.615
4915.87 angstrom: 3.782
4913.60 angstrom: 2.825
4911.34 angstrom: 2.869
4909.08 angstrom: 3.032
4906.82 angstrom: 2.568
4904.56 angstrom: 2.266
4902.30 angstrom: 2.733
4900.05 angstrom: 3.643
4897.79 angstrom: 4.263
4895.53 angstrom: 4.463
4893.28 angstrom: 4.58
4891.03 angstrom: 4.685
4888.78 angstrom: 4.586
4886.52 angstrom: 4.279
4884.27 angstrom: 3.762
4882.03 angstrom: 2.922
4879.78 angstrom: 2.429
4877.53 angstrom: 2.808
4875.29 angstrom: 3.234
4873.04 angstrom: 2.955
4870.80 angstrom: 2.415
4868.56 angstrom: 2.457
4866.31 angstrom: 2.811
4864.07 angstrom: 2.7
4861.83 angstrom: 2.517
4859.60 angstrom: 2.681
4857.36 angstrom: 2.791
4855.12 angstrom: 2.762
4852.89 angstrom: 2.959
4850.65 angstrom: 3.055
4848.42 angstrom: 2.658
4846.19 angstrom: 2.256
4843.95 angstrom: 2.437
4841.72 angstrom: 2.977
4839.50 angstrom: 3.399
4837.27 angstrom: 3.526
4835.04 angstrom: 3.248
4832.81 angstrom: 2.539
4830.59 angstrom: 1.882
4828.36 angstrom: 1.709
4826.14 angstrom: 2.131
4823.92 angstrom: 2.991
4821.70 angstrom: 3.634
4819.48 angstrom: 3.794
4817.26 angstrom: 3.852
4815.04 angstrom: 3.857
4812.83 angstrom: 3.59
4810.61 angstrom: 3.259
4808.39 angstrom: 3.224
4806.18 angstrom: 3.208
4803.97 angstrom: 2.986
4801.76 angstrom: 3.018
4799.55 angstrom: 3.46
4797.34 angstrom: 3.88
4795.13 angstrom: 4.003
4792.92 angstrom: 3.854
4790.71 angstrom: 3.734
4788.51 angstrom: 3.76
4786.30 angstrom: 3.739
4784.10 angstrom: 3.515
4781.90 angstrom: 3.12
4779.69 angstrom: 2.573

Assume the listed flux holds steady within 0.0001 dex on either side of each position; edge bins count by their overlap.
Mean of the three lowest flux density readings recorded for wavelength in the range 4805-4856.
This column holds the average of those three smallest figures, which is 1.91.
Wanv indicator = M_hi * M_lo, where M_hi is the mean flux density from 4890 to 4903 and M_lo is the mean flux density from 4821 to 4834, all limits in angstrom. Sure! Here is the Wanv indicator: 10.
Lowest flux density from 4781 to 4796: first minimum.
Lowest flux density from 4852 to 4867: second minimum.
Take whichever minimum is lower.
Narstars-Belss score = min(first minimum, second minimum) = 2.52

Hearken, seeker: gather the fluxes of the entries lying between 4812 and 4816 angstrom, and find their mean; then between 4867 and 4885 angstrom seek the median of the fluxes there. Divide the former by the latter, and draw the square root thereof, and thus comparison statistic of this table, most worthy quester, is 1.14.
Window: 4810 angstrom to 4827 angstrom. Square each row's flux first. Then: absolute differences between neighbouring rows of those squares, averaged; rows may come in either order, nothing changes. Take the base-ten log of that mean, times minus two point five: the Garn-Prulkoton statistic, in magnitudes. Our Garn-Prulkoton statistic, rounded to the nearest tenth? -0.8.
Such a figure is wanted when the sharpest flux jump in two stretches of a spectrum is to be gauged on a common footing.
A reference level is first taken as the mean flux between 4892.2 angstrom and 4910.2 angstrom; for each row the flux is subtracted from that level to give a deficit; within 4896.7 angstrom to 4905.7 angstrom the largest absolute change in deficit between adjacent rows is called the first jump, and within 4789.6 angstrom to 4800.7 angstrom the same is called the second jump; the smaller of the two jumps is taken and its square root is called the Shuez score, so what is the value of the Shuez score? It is 0.65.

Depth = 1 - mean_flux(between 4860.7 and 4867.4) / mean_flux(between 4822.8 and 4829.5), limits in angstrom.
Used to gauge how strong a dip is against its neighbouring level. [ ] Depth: -0.18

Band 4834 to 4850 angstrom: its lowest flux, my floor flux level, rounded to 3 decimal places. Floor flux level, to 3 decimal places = 2.256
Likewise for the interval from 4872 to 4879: 2.808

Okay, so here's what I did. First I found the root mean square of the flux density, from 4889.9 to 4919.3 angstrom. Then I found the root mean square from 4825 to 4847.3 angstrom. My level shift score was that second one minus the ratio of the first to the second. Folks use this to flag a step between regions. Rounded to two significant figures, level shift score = 1.3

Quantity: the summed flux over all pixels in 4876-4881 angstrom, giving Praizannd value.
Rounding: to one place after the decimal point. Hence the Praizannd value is 5.2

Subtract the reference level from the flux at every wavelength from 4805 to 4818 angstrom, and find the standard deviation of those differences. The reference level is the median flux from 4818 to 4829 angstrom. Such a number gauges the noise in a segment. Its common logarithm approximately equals -0.5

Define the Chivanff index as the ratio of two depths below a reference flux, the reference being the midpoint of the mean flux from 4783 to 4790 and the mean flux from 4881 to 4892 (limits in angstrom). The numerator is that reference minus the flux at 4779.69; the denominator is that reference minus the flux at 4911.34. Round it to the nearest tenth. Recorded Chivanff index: 1.3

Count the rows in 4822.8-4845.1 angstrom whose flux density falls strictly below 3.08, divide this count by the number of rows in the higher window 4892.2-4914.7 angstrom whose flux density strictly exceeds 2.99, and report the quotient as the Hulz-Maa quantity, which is 1.4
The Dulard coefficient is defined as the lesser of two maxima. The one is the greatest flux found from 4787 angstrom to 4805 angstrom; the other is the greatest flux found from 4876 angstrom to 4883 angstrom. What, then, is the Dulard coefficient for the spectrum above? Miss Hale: 2.92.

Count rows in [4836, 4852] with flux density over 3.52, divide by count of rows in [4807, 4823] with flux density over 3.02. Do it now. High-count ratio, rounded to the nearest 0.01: 0.14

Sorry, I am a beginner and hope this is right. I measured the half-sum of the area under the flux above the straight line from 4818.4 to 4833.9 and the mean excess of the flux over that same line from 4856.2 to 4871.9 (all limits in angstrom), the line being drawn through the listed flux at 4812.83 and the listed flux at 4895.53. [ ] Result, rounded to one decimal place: -9.0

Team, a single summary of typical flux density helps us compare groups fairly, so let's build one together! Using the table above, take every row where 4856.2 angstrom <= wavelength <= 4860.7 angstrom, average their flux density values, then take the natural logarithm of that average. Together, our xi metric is 1.01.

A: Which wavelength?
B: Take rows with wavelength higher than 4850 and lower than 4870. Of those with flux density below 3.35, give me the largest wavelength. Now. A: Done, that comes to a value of 4868.56 angstrom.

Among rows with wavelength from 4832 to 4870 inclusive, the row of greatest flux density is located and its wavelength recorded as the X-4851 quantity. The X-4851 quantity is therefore 4837.27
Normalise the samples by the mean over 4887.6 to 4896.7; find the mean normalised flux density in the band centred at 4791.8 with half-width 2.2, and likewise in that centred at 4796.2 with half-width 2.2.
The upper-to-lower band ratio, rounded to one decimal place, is 1.0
